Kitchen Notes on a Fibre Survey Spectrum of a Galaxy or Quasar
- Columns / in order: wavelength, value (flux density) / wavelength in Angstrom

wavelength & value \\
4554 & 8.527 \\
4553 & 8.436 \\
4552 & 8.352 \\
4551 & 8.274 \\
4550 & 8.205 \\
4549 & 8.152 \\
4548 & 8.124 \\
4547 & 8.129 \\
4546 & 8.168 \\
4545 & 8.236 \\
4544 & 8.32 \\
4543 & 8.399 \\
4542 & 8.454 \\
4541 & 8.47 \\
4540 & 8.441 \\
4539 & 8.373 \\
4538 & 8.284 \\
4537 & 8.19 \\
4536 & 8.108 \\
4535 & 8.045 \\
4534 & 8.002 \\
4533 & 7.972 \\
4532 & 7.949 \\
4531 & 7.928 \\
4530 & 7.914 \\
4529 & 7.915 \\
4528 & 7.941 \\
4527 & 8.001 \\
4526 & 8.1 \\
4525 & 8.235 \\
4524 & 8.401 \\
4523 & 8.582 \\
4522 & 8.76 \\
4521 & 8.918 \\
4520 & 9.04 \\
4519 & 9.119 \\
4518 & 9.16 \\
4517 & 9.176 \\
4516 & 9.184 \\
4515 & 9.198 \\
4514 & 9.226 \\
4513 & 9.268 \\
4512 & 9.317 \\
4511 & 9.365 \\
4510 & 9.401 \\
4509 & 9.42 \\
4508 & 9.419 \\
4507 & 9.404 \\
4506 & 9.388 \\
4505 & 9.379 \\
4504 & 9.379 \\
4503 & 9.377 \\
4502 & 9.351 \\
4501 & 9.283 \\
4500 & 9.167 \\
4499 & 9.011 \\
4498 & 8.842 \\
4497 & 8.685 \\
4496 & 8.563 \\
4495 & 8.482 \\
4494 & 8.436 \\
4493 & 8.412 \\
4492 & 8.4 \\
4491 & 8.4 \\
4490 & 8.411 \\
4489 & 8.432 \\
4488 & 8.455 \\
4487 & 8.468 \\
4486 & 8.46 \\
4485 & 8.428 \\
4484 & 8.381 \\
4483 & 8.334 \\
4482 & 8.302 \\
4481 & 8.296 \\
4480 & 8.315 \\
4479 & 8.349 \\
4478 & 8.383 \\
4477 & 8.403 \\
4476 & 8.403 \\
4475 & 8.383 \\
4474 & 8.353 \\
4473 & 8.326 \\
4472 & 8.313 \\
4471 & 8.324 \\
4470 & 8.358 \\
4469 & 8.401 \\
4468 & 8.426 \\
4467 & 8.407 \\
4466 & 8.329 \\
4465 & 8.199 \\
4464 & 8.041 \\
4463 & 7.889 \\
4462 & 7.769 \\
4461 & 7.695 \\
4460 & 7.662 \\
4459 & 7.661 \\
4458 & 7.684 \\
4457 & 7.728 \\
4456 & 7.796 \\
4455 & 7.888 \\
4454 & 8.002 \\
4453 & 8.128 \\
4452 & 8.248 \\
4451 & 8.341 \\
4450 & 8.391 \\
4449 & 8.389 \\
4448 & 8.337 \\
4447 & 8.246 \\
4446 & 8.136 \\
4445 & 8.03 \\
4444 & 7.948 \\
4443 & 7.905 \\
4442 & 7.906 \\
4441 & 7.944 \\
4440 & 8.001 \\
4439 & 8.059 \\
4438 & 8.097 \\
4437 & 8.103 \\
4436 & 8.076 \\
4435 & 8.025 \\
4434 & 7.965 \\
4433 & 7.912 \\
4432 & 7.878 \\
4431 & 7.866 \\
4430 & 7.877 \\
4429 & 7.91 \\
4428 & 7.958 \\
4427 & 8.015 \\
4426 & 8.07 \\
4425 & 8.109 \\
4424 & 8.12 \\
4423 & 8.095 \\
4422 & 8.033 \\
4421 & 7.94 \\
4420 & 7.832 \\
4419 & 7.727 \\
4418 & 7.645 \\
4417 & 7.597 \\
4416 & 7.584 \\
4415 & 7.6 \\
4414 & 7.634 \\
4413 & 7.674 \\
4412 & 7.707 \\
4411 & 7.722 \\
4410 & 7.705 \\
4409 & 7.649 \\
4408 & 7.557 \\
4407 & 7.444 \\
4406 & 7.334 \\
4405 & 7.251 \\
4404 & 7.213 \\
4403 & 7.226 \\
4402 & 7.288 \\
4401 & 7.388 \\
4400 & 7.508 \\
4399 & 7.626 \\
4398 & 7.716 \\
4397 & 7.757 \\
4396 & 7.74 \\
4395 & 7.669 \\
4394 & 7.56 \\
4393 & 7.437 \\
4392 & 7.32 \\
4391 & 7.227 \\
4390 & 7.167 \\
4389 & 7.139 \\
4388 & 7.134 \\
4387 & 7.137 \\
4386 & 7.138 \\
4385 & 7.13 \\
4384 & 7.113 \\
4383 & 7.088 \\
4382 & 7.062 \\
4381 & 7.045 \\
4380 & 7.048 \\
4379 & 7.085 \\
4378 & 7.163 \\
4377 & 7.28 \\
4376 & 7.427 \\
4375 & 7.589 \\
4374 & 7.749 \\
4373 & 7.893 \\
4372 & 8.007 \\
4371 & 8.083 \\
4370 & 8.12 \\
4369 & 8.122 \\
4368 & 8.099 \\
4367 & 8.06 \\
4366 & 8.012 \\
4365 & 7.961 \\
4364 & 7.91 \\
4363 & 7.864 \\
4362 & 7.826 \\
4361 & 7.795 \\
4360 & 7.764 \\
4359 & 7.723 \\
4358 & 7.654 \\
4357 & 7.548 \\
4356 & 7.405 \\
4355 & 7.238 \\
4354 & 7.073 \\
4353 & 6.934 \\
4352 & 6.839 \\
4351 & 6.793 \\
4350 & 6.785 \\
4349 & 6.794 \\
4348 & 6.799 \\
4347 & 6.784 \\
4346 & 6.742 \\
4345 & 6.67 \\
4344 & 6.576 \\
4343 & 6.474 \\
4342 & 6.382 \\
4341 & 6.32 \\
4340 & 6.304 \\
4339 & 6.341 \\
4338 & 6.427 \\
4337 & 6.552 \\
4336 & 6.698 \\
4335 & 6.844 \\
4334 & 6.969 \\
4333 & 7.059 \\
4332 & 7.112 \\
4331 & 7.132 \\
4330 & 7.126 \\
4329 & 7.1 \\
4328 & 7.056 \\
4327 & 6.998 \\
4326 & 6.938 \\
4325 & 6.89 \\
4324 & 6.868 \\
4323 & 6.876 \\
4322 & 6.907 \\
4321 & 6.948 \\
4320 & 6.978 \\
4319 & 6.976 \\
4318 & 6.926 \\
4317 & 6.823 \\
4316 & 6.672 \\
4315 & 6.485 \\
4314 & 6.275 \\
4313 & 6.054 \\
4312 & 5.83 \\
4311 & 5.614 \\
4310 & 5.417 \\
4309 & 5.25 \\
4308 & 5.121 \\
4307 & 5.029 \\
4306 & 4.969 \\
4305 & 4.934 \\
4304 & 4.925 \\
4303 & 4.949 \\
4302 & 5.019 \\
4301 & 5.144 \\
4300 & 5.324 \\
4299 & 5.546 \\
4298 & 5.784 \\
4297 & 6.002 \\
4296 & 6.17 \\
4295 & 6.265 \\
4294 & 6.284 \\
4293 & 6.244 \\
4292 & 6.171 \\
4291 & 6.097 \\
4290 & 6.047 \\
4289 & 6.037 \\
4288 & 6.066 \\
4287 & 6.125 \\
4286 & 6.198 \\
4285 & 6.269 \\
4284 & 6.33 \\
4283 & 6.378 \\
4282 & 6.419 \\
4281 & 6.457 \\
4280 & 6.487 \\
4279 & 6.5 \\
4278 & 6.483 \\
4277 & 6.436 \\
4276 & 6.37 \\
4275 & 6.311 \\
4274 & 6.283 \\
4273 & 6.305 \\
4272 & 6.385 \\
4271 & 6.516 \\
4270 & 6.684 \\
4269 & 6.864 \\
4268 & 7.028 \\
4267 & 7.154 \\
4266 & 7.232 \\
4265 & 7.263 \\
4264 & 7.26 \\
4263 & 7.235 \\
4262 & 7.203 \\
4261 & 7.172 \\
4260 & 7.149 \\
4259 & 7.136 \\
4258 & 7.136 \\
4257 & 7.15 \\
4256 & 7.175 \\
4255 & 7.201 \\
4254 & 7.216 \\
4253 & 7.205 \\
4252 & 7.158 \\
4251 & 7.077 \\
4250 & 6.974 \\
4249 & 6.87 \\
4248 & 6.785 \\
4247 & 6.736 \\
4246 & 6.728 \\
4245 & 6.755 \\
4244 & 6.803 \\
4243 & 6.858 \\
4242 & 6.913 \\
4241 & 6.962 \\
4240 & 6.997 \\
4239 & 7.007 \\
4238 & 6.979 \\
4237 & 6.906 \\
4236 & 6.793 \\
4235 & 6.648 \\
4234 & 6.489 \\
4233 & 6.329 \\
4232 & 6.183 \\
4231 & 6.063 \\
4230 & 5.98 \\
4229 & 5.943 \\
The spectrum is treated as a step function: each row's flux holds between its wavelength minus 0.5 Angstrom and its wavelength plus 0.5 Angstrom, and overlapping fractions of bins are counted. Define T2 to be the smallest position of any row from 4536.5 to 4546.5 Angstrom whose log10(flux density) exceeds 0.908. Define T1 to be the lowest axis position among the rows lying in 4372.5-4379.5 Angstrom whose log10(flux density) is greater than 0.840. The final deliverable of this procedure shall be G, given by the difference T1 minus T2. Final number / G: -164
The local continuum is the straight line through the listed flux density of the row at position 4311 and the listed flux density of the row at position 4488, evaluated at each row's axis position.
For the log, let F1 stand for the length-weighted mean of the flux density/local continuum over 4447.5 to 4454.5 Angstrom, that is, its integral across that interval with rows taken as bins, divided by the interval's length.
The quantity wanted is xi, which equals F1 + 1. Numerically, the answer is 2.05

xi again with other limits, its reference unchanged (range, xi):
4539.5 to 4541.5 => 1.91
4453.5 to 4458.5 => 1.98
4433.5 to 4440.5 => 2.05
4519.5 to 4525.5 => 1.96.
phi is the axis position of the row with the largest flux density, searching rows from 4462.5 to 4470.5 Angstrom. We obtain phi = 4468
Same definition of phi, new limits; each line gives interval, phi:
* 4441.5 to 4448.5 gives 4448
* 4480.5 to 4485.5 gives 4485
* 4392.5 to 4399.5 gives 4397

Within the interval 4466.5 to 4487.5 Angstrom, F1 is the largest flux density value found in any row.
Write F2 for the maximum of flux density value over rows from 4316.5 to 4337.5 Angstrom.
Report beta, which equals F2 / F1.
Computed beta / 0.84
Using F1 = 8.468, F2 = 7.132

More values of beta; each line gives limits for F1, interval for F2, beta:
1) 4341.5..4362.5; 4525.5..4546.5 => 1.08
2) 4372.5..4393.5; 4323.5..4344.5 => 0.90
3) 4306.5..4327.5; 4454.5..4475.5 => 1.20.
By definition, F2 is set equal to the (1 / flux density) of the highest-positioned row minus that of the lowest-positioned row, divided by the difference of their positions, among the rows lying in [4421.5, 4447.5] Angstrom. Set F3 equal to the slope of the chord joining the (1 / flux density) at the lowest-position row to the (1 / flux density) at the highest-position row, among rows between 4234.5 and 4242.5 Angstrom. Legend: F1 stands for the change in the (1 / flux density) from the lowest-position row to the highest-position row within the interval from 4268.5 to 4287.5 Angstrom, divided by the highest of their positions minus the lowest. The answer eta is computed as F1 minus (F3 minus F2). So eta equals 0.0017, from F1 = 0.0010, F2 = -0.0001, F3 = -0.0008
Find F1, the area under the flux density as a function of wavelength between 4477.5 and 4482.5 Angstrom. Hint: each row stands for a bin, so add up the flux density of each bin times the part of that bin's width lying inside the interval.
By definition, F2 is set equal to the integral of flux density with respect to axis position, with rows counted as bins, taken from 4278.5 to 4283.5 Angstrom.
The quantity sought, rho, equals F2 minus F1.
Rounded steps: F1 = 42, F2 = 32.2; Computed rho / -9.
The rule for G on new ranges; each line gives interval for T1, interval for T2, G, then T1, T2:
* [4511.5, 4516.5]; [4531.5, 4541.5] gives -24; 4512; 4536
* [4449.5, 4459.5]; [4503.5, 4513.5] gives -54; 4450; 4504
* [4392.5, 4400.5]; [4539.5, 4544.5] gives -147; 4393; 4540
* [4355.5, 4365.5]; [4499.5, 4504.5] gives -144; 4356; 4500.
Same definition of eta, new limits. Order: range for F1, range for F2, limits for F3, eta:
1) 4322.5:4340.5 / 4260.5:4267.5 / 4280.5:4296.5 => 0.0004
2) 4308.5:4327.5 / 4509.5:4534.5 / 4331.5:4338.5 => -0.0044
